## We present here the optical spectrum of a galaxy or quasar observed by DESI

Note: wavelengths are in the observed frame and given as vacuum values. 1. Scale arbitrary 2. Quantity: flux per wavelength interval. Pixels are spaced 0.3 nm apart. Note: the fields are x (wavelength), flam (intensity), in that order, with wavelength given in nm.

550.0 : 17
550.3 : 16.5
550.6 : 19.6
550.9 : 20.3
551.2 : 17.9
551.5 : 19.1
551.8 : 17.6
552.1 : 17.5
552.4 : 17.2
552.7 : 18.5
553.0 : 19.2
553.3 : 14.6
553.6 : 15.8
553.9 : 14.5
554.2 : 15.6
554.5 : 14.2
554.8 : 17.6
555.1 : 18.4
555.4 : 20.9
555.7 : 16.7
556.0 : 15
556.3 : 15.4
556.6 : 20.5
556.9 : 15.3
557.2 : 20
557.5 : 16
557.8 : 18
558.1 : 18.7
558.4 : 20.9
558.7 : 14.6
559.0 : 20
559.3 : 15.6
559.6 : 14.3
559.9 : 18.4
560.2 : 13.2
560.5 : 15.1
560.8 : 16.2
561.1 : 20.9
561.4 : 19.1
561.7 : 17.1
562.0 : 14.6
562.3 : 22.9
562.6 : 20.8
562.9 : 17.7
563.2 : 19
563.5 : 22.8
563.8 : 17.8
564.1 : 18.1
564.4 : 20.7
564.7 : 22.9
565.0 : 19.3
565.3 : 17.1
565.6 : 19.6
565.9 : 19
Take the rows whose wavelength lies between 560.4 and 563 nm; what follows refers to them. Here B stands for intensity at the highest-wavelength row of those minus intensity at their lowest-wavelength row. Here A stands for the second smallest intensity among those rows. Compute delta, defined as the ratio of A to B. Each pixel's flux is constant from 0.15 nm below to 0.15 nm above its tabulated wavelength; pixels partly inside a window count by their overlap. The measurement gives 5.8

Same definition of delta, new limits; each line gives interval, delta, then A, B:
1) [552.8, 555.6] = 8.5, 14.5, 1.7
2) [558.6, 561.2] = 2.3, 14.3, 6.3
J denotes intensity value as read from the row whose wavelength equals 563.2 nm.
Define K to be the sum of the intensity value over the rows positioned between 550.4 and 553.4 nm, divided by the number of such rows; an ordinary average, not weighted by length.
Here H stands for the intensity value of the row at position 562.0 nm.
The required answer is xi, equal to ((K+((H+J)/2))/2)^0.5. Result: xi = 4.18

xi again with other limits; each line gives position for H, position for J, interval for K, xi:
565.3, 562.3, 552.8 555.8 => 4.29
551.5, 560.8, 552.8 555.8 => 4.15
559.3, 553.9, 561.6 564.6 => 4.14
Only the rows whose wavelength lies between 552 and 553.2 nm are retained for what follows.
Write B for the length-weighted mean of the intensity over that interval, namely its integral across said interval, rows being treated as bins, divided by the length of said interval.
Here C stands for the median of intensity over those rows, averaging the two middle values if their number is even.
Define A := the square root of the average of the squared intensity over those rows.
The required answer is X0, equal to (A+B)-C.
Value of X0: 18.1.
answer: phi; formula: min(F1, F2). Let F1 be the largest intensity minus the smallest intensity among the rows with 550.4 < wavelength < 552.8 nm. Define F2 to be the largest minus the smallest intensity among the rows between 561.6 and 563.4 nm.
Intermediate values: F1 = 3.1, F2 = 8.3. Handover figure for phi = 3.1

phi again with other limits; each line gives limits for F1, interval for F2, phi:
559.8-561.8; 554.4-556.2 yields 6.7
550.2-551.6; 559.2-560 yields 3.8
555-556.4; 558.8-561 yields 5.9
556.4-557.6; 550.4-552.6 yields 3.1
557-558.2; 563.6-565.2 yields 4.0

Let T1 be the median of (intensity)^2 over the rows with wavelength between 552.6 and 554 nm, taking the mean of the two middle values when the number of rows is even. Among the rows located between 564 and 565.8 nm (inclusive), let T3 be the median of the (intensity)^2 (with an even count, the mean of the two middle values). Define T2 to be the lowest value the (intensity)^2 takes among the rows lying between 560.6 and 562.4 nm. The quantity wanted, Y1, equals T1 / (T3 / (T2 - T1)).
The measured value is -24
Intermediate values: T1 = 250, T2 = 213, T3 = 378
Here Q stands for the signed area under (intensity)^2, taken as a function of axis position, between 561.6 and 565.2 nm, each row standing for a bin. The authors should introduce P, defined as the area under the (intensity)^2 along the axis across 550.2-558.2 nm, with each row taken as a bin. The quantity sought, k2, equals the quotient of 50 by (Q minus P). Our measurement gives -0.05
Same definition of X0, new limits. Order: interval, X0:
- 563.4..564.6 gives 20.4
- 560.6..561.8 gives 18.6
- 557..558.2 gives 17.9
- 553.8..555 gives 16.1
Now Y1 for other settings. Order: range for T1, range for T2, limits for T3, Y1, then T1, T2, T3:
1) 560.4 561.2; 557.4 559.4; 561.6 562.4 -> -44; 262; 213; 292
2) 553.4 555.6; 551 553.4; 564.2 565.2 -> -21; 250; 213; 428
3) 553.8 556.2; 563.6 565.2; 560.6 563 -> 43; 261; 317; 339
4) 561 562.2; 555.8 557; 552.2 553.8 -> -115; 329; 225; 296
